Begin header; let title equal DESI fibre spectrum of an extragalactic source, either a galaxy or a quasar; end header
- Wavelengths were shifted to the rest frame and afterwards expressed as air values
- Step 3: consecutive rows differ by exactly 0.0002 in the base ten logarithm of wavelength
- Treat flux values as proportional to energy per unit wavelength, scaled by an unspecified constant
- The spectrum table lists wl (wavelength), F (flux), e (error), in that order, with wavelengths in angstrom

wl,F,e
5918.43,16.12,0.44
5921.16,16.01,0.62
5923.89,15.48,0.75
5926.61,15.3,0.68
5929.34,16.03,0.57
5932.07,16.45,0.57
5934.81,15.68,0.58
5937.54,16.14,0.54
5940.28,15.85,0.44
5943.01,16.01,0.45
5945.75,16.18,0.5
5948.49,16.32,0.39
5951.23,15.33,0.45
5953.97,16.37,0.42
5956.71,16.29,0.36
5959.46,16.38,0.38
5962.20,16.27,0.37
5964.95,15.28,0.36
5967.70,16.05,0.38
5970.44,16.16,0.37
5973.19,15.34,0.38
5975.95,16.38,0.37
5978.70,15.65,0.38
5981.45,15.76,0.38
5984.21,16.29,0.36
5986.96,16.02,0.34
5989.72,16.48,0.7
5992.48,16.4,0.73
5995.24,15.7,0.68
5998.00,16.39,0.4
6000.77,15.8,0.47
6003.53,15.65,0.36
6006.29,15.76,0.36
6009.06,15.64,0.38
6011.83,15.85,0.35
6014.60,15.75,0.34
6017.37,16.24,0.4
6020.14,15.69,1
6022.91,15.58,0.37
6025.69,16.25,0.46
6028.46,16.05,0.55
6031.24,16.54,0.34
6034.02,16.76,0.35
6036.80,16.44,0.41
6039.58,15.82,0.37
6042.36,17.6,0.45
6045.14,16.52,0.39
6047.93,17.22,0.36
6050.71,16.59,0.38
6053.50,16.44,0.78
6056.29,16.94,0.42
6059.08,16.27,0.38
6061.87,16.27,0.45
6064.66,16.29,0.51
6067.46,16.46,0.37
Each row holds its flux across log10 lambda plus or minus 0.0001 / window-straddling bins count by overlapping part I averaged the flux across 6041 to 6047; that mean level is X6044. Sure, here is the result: 17.1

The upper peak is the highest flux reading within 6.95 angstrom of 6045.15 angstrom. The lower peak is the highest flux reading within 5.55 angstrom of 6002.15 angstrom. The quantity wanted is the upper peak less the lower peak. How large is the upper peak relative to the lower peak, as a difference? 1.2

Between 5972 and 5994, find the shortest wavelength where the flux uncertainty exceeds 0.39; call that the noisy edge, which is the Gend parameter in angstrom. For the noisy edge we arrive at 5989.72 angstrom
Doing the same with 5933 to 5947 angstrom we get 5934.81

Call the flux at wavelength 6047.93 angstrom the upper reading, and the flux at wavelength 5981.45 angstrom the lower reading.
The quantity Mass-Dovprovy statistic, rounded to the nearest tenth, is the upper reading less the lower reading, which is 1.5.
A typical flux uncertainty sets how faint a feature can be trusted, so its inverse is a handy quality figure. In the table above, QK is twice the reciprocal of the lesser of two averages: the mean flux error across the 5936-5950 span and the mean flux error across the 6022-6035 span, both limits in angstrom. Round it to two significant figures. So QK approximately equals 4.8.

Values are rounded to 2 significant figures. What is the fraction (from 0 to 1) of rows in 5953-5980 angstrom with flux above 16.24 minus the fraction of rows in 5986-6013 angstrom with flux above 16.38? 0.20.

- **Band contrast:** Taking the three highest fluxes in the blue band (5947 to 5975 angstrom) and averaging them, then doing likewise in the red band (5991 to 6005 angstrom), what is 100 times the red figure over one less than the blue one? 105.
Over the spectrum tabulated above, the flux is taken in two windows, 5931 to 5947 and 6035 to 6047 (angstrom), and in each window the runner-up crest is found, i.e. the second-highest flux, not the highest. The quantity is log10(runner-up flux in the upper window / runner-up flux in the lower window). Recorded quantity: 0.009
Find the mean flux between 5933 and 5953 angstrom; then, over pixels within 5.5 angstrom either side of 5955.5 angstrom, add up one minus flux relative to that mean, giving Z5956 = -0.04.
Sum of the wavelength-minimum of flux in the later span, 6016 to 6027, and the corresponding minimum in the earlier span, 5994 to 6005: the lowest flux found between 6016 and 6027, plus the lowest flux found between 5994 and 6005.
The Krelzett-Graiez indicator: 31.2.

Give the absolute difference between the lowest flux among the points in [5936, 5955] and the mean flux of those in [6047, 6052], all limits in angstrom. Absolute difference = 1.6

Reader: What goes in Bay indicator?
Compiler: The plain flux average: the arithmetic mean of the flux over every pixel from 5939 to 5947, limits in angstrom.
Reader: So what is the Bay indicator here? 16.0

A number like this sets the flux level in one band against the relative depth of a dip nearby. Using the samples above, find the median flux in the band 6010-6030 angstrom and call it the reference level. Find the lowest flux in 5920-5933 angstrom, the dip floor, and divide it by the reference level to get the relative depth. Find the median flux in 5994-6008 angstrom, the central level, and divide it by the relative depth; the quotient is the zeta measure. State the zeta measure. 16.3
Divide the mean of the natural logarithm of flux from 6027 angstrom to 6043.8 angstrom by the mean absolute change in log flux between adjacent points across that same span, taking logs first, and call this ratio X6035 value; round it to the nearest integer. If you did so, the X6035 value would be 68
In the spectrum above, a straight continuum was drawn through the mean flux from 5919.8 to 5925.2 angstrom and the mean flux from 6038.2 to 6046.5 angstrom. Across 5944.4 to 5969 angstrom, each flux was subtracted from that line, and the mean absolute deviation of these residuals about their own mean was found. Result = 0.36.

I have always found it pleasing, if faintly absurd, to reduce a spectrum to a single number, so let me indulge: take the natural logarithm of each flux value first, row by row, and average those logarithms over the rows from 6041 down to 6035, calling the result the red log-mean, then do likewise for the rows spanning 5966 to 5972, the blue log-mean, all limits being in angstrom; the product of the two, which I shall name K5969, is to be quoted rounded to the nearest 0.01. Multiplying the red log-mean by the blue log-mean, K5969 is 7.73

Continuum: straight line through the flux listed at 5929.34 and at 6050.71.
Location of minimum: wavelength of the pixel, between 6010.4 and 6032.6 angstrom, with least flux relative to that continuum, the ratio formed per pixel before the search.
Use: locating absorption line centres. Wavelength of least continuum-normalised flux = 6022.91 angstrom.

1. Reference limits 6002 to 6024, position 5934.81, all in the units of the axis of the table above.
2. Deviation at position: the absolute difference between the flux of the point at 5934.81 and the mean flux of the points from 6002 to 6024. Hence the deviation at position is 0.1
